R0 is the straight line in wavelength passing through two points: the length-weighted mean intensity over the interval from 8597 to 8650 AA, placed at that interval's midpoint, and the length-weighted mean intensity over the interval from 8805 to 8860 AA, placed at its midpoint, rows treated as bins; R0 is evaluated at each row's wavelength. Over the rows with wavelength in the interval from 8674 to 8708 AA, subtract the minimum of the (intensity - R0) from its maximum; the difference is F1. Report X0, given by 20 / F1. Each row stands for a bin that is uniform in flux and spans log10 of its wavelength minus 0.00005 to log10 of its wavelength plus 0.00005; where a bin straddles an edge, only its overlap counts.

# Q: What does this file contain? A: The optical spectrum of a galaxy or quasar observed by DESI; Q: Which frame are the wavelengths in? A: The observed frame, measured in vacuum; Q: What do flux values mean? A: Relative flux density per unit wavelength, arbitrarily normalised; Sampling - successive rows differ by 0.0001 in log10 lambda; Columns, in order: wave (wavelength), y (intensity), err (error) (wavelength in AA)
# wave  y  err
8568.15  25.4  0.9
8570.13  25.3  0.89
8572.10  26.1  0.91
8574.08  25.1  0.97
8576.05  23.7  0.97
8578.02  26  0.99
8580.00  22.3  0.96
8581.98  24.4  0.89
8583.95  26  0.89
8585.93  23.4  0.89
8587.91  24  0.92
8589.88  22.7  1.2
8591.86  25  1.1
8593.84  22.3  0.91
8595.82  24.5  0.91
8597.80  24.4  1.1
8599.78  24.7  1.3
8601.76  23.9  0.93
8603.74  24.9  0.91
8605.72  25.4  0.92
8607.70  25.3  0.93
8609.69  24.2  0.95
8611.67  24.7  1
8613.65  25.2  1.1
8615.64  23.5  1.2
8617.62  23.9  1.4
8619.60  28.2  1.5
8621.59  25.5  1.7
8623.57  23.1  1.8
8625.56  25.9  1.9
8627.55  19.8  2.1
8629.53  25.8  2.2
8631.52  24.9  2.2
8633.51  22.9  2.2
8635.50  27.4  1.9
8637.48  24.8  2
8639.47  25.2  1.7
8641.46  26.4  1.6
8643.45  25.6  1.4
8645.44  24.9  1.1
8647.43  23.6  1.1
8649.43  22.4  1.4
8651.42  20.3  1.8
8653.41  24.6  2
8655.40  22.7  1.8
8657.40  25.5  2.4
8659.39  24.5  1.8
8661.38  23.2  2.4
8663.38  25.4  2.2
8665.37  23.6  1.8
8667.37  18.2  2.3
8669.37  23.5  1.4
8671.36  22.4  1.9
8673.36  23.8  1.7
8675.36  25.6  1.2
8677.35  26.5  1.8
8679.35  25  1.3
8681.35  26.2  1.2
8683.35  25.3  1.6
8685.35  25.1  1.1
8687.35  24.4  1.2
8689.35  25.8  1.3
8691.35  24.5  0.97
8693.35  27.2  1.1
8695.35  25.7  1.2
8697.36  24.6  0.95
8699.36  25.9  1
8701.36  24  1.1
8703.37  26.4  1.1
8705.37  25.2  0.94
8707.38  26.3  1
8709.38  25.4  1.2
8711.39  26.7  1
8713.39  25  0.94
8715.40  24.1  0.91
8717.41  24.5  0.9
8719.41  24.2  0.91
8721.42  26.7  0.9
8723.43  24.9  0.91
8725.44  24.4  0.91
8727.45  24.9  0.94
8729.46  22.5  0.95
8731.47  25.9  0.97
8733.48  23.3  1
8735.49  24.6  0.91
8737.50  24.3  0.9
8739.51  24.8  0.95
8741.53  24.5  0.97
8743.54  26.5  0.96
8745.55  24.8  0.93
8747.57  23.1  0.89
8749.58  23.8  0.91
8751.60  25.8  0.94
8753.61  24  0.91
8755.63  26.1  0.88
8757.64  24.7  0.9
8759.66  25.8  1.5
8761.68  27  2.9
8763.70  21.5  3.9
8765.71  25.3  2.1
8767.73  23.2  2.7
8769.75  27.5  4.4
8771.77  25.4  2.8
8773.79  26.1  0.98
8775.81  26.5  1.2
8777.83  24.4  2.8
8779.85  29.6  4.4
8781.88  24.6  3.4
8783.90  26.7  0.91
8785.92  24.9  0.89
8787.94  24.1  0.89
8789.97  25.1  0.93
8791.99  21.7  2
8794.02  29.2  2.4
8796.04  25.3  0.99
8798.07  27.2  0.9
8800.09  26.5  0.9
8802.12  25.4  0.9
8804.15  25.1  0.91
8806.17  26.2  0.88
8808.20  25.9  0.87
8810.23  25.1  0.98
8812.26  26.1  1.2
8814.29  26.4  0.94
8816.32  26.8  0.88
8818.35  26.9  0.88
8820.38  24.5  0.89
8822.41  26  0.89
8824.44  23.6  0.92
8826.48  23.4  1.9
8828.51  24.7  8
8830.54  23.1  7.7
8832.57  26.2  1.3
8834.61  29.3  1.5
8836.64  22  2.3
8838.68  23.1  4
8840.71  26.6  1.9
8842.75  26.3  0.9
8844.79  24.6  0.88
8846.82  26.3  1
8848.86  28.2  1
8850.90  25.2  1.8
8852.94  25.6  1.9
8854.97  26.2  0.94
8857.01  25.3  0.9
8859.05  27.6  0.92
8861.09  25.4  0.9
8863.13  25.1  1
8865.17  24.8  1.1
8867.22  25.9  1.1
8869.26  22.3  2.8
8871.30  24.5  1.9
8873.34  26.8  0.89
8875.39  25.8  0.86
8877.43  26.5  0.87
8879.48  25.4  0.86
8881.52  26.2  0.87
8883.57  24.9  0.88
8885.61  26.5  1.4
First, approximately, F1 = 3.2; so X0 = 6.2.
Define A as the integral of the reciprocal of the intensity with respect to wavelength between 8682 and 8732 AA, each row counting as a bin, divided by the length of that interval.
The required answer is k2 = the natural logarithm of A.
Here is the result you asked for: -3.225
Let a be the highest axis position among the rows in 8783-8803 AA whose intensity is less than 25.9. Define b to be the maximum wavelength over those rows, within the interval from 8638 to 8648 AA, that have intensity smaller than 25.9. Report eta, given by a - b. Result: 154.7 AA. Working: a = 8802.12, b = 8647.43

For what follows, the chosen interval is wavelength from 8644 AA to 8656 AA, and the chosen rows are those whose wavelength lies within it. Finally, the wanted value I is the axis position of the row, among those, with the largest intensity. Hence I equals 8645.44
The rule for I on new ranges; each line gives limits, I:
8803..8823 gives 8818.35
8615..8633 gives 8619.60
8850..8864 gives 8859.05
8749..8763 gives 8761.68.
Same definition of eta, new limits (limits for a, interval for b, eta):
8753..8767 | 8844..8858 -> -91.3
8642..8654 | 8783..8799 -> -142.6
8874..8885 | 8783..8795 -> 91.6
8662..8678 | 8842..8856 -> -177.6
